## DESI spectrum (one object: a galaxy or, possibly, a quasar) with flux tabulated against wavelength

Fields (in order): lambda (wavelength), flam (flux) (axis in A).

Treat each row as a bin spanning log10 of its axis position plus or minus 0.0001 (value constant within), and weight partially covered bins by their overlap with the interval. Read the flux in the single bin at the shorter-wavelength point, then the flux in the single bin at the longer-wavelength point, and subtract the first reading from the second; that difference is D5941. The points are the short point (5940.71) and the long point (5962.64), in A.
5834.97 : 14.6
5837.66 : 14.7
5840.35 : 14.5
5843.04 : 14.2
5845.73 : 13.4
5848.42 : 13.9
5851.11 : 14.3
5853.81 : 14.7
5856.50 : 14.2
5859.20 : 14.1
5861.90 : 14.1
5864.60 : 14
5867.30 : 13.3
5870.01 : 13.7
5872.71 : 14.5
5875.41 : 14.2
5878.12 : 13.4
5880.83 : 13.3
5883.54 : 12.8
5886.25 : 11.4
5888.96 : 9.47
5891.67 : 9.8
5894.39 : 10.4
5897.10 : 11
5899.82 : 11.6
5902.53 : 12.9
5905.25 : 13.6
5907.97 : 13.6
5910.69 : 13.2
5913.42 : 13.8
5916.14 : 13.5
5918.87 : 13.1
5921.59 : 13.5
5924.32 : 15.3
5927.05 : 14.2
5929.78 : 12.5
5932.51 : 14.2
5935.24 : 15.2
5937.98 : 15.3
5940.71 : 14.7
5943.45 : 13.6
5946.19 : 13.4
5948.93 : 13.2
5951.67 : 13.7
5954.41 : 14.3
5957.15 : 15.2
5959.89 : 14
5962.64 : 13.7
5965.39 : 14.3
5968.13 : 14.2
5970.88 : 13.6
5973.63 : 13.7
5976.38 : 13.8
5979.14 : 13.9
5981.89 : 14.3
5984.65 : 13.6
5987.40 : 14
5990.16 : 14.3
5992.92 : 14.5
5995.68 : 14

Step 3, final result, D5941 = -1.0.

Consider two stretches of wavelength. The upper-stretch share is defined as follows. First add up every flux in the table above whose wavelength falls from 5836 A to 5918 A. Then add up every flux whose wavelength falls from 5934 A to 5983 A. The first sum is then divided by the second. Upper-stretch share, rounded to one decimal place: 1.6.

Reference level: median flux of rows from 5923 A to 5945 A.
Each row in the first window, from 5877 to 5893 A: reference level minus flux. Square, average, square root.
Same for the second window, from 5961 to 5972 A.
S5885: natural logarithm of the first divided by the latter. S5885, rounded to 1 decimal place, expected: 1.7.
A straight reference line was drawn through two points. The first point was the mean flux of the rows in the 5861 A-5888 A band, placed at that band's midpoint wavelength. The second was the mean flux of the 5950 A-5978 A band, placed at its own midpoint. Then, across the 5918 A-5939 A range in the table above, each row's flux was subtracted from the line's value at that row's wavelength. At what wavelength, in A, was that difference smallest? 5924.32 A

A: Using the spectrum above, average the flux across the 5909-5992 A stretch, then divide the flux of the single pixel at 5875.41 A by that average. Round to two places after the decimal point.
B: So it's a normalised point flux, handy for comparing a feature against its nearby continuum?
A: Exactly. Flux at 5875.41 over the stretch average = 1.02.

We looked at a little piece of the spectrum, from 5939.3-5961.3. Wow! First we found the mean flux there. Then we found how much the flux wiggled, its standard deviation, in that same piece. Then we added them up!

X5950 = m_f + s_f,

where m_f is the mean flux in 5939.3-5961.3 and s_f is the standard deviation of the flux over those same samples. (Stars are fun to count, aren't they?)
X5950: 14.7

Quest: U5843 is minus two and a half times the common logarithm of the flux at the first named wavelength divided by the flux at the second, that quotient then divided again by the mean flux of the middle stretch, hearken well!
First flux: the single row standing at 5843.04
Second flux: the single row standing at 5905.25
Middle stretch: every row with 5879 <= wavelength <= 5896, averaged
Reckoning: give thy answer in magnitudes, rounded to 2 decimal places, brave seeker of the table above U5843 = 2.58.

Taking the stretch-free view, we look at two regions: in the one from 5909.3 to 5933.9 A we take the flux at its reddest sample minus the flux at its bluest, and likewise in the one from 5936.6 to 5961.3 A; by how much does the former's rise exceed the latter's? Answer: 2.3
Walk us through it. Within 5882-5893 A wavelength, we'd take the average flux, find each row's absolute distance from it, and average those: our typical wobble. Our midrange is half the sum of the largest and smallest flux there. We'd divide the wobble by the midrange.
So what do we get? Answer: 0.111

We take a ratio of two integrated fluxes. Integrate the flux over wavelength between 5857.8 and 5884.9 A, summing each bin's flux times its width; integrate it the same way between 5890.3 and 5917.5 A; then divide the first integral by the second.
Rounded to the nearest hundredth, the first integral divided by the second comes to 1.11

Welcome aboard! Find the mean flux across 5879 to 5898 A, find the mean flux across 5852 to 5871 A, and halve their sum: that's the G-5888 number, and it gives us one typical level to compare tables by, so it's 12.6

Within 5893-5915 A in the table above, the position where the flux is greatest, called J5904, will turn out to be 5913.42 A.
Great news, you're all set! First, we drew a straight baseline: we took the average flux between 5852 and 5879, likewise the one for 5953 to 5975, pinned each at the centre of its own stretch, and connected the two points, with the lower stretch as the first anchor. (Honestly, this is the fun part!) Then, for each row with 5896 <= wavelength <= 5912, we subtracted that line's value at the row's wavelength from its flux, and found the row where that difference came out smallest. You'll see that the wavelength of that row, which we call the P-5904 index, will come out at 5897.10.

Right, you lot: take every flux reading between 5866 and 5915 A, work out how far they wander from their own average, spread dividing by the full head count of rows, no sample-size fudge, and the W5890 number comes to 1.5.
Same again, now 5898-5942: 1.0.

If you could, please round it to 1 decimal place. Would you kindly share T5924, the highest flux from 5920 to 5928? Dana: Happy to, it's 15.3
